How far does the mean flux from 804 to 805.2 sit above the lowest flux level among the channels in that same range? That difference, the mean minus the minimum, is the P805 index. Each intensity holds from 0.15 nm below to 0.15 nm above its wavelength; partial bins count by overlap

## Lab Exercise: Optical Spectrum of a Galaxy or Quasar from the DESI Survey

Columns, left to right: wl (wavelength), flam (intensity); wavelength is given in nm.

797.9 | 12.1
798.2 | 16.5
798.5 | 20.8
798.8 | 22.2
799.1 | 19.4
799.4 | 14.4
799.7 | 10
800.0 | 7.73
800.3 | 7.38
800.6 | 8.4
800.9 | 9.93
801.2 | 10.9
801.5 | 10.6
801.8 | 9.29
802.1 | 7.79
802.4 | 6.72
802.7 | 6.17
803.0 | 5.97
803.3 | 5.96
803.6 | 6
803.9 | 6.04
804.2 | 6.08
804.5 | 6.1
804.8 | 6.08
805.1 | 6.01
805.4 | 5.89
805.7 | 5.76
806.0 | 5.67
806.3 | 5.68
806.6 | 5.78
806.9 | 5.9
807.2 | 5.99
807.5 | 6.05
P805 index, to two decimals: 0.06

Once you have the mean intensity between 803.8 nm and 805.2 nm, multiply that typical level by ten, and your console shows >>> 61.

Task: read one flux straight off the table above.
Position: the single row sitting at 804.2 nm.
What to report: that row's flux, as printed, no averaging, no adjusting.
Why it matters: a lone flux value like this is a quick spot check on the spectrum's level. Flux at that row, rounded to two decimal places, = 6.08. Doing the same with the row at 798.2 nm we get 16.50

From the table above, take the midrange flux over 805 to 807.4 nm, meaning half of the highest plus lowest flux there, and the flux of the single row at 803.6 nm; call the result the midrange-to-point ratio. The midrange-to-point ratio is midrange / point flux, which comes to 1.0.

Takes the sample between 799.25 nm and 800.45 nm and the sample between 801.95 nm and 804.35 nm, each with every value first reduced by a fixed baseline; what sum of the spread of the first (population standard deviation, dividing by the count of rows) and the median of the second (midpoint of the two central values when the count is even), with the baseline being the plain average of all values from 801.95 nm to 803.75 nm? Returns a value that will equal 2.4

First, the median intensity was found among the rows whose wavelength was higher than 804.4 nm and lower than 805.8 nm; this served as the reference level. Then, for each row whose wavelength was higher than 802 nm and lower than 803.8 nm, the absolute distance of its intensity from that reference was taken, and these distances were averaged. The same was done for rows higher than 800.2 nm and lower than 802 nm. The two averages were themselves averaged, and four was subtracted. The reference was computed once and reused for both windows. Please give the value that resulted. -2.1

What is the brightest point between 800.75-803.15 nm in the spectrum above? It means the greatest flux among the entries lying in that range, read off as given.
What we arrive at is 10.9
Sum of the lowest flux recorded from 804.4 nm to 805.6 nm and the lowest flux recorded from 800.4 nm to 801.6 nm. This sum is 14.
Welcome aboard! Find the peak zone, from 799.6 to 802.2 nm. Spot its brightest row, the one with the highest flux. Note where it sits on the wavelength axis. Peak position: 801.2 nm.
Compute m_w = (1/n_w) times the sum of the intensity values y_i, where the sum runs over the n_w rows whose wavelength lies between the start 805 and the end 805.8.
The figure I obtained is 5.89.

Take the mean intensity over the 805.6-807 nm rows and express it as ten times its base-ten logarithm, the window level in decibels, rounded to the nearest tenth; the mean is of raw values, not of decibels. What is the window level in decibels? 7.6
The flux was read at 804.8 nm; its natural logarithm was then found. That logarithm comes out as 1.81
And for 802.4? 1.91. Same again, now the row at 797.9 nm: 2.49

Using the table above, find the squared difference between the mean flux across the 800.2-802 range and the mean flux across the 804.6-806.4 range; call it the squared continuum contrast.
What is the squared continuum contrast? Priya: 13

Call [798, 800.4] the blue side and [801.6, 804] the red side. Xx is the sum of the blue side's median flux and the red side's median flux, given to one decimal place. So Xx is 21.6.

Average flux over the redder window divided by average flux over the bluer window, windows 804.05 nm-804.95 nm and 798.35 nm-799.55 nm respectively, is 0.32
